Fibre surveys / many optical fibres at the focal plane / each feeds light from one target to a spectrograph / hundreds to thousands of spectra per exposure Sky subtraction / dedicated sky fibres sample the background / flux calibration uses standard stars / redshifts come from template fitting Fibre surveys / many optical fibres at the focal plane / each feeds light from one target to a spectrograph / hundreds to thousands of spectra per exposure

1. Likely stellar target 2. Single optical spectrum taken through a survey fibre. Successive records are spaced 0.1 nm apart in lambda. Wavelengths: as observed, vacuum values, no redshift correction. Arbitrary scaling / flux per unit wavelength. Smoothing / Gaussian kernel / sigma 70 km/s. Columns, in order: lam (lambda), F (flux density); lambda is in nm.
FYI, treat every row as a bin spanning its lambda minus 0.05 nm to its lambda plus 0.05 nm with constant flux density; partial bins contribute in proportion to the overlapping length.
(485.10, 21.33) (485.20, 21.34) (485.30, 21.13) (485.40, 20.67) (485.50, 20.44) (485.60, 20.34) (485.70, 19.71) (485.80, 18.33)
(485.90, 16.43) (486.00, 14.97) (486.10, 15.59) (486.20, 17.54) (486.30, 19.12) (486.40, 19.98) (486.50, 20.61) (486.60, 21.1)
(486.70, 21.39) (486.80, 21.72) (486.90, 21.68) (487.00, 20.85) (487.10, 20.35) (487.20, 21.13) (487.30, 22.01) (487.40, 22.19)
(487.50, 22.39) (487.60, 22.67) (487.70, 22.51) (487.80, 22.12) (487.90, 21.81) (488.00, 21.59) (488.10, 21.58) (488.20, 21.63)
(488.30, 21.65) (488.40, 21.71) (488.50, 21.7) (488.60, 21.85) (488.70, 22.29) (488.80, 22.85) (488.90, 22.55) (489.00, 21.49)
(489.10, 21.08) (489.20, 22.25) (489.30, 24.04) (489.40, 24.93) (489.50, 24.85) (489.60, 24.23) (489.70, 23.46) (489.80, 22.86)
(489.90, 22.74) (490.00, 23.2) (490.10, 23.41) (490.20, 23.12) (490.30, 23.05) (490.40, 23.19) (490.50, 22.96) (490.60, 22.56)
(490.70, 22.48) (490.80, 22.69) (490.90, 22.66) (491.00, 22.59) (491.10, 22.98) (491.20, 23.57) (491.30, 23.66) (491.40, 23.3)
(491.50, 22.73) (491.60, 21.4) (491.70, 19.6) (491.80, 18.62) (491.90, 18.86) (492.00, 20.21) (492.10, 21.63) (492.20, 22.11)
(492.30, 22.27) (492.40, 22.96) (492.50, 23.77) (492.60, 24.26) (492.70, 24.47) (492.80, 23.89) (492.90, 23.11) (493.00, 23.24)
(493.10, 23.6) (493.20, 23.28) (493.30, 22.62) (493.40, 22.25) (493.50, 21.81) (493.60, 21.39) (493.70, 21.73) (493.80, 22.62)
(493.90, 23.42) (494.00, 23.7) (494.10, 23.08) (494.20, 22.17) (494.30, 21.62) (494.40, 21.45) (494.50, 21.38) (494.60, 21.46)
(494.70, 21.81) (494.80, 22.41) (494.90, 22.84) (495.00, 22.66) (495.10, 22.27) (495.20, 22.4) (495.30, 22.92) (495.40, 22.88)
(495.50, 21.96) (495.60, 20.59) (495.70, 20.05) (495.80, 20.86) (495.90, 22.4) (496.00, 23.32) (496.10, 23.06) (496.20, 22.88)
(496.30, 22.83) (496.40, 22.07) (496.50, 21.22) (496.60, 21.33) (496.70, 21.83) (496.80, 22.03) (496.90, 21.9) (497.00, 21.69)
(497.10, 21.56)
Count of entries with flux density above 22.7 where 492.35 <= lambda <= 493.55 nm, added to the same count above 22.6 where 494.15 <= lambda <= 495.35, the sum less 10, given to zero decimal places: 2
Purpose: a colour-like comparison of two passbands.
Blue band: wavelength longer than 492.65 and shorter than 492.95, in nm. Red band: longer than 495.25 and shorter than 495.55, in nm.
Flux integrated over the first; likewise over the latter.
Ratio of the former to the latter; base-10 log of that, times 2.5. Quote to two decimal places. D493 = 0.06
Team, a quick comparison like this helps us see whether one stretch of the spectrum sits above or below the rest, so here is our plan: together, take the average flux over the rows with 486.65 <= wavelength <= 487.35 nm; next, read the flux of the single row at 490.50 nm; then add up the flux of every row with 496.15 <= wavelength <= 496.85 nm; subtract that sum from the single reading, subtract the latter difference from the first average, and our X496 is 153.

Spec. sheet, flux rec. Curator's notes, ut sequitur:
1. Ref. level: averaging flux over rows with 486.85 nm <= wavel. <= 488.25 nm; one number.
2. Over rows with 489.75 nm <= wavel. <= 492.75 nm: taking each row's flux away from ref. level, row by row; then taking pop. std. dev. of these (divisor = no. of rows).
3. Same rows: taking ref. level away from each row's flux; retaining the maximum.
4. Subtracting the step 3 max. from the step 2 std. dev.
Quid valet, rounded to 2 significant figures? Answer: -1.3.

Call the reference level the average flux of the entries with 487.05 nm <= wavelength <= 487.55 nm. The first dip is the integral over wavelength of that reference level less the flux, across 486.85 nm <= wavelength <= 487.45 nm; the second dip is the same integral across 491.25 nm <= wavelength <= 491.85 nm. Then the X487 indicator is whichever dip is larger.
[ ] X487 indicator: 0.15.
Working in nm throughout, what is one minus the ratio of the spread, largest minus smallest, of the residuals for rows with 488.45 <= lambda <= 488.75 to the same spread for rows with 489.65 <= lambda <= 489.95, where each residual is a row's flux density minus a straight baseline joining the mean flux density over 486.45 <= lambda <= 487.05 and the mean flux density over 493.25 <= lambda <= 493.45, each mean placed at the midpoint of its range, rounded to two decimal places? 0.27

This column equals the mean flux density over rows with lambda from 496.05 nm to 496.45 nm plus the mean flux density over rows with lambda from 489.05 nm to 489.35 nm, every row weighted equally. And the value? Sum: 45.2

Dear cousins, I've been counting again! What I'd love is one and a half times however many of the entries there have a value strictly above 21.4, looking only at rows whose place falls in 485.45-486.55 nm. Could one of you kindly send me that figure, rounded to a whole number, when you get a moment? 0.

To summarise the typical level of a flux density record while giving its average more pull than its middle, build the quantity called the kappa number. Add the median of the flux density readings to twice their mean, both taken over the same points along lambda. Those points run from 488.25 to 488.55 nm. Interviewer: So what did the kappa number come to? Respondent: 65.1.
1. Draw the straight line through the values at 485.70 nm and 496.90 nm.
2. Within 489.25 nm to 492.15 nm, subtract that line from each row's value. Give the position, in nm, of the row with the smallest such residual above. 491.80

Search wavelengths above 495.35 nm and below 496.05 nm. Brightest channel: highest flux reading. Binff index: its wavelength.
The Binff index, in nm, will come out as 496.00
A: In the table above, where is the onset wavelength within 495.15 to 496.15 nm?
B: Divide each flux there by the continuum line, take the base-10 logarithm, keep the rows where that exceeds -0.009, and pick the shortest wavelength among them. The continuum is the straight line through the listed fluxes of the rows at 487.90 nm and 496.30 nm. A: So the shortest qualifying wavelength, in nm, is 495.20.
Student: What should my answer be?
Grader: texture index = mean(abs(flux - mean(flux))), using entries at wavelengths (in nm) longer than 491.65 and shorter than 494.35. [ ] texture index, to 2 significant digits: 1.2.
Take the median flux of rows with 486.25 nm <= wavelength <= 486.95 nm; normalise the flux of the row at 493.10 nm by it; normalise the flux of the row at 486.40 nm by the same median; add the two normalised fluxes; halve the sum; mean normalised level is 1.03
